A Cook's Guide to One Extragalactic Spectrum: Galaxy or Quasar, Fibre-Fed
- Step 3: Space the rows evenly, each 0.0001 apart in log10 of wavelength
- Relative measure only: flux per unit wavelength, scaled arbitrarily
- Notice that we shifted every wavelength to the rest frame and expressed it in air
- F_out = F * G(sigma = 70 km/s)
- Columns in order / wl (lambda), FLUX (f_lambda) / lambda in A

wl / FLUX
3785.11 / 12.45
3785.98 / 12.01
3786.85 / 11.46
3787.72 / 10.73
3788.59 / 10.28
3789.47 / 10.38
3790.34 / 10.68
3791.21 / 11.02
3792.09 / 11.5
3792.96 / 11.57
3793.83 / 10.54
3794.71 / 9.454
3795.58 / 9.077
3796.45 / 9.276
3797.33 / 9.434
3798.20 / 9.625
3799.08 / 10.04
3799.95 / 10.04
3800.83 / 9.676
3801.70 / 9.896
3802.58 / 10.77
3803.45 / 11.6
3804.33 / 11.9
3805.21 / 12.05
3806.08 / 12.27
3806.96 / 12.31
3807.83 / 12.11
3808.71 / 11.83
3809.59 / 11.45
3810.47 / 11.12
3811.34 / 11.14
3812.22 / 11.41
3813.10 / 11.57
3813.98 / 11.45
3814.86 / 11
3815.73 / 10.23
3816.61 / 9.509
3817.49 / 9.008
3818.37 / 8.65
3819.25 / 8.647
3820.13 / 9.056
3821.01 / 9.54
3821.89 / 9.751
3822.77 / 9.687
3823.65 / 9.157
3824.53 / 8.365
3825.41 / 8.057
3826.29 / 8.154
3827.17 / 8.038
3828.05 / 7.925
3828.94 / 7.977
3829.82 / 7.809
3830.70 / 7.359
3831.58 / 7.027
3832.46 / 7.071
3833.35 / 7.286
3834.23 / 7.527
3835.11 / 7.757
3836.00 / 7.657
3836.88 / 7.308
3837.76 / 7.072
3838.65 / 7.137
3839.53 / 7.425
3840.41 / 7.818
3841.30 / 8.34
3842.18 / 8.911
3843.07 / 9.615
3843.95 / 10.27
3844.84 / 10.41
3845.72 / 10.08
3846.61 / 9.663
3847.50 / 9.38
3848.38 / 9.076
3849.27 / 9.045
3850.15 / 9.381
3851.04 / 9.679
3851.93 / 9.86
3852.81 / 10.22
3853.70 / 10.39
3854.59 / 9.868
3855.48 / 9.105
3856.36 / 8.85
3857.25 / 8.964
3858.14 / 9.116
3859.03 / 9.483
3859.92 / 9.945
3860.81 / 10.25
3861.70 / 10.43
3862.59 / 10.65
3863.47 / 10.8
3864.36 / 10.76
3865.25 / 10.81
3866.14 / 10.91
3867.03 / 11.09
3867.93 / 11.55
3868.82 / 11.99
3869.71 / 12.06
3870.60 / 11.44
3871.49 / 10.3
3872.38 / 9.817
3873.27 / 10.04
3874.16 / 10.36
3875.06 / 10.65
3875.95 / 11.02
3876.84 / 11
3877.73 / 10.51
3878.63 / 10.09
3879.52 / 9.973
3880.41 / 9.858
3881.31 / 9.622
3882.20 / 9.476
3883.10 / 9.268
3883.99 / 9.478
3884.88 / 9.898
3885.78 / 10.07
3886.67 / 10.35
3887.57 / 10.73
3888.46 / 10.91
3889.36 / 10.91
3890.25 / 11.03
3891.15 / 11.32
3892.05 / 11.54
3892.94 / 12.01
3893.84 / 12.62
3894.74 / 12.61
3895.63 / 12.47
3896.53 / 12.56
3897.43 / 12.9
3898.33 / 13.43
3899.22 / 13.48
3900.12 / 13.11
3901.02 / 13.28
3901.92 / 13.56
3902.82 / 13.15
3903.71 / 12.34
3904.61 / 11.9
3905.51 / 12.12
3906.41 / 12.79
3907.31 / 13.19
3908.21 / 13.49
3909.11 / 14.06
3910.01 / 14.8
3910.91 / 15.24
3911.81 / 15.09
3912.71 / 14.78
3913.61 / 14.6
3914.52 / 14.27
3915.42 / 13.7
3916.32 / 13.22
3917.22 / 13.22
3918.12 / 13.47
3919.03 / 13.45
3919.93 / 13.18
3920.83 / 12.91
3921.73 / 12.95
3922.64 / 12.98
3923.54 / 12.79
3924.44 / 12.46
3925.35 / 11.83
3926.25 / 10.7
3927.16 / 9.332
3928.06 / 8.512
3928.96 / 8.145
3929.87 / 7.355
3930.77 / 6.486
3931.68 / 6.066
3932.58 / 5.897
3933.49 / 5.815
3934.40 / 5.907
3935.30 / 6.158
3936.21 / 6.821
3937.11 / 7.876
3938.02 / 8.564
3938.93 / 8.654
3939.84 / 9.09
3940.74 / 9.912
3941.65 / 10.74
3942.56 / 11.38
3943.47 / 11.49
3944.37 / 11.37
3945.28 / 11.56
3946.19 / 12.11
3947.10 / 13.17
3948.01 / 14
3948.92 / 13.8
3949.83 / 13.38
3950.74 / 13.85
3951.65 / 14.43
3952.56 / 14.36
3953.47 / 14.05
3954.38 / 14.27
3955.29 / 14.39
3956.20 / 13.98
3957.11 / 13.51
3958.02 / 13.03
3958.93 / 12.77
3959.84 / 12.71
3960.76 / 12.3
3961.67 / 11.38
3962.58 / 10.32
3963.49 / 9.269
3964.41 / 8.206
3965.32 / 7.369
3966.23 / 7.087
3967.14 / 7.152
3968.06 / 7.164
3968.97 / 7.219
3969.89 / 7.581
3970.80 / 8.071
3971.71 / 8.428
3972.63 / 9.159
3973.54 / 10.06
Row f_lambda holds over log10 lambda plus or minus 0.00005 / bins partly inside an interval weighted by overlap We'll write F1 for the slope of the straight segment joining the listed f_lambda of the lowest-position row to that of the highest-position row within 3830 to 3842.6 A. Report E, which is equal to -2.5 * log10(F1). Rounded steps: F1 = 0.135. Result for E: 2.2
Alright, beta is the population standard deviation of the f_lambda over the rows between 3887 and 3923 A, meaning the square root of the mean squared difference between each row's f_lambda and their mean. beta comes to 1.1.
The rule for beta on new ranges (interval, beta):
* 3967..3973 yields 0.7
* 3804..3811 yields 0.4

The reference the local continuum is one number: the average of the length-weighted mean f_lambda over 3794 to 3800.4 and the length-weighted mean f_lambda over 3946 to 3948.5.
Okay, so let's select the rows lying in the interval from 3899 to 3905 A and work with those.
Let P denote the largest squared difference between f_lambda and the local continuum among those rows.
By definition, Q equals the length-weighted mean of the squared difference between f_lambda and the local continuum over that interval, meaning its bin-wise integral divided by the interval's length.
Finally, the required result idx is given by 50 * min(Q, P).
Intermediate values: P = 4.7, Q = 2.8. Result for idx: 140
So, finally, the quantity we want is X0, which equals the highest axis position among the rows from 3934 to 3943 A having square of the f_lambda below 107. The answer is 3940.74 A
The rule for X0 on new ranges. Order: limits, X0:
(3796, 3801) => 3800.83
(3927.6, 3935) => 3934.40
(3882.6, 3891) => 3885.78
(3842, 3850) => 3849.27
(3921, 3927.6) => 3927.16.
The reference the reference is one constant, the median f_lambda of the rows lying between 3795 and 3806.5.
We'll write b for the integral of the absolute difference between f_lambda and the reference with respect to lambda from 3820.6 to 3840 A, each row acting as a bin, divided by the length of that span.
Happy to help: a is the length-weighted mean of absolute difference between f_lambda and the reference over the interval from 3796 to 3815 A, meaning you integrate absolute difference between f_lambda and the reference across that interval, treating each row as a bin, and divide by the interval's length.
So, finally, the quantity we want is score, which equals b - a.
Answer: 0.9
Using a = 1.2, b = 2.1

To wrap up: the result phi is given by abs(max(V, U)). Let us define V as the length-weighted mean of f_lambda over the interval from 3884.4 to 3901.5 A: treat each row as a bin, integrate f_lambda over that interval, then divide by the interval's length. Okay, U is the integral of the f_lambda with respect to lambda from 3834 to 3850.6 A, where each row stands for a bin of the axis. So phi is 143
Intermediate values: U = 143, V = 11.9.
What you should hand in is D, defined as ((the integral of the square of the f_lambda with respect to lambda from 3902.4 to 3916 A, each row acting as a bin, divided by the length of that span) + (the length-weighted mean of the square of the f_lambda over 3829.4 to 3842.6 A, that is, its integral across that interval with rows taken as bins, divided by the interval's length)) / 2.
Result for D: 123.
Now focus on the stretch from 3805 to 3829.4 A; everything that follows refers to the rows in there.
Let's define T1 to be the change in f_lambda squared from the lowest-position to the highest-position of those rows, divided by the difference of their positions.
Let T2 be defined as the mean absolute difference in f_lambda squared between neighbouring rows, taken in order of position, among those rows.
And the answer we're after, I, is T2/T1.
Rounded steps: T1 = -3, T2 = 5.9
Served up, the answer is -2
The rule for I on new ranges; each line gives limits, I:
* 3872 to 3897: 2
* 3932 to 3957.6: 2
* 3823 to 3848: 30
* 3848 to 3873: 11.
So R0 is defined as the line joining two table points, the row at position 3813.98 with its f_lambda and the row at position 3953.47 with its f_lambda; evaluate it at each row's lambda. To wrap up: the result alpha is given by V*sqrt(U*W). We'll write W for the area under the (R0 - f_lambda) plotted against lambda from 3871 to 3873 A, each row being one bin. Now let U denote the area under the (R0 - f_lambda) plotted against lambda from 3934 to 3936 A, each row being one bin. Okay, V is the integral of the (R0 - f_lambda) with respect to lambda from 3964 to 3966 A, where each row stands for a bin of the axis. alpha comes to 114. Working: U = 15.2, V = 13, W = 4.9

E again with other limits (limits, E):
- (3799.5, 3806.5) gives 1.1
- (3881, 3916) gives 2.3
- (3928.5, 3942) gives 1.7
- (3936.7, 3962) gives 2.1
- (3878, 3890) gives 2.8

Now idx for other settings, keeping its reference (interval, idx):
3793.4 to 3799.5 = 166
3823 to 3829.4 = 494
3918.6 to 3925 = 125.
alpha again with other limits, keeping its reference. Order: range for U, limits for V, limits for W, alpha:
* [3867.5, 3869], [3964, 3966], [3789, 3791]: 13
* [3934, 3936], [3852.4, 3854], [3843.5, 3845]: 19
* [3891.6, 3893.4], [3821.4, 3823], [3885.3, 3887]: 9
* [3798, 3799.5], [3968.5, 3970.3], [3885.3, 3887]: 37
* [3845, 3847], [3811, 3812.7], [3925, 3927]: 1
